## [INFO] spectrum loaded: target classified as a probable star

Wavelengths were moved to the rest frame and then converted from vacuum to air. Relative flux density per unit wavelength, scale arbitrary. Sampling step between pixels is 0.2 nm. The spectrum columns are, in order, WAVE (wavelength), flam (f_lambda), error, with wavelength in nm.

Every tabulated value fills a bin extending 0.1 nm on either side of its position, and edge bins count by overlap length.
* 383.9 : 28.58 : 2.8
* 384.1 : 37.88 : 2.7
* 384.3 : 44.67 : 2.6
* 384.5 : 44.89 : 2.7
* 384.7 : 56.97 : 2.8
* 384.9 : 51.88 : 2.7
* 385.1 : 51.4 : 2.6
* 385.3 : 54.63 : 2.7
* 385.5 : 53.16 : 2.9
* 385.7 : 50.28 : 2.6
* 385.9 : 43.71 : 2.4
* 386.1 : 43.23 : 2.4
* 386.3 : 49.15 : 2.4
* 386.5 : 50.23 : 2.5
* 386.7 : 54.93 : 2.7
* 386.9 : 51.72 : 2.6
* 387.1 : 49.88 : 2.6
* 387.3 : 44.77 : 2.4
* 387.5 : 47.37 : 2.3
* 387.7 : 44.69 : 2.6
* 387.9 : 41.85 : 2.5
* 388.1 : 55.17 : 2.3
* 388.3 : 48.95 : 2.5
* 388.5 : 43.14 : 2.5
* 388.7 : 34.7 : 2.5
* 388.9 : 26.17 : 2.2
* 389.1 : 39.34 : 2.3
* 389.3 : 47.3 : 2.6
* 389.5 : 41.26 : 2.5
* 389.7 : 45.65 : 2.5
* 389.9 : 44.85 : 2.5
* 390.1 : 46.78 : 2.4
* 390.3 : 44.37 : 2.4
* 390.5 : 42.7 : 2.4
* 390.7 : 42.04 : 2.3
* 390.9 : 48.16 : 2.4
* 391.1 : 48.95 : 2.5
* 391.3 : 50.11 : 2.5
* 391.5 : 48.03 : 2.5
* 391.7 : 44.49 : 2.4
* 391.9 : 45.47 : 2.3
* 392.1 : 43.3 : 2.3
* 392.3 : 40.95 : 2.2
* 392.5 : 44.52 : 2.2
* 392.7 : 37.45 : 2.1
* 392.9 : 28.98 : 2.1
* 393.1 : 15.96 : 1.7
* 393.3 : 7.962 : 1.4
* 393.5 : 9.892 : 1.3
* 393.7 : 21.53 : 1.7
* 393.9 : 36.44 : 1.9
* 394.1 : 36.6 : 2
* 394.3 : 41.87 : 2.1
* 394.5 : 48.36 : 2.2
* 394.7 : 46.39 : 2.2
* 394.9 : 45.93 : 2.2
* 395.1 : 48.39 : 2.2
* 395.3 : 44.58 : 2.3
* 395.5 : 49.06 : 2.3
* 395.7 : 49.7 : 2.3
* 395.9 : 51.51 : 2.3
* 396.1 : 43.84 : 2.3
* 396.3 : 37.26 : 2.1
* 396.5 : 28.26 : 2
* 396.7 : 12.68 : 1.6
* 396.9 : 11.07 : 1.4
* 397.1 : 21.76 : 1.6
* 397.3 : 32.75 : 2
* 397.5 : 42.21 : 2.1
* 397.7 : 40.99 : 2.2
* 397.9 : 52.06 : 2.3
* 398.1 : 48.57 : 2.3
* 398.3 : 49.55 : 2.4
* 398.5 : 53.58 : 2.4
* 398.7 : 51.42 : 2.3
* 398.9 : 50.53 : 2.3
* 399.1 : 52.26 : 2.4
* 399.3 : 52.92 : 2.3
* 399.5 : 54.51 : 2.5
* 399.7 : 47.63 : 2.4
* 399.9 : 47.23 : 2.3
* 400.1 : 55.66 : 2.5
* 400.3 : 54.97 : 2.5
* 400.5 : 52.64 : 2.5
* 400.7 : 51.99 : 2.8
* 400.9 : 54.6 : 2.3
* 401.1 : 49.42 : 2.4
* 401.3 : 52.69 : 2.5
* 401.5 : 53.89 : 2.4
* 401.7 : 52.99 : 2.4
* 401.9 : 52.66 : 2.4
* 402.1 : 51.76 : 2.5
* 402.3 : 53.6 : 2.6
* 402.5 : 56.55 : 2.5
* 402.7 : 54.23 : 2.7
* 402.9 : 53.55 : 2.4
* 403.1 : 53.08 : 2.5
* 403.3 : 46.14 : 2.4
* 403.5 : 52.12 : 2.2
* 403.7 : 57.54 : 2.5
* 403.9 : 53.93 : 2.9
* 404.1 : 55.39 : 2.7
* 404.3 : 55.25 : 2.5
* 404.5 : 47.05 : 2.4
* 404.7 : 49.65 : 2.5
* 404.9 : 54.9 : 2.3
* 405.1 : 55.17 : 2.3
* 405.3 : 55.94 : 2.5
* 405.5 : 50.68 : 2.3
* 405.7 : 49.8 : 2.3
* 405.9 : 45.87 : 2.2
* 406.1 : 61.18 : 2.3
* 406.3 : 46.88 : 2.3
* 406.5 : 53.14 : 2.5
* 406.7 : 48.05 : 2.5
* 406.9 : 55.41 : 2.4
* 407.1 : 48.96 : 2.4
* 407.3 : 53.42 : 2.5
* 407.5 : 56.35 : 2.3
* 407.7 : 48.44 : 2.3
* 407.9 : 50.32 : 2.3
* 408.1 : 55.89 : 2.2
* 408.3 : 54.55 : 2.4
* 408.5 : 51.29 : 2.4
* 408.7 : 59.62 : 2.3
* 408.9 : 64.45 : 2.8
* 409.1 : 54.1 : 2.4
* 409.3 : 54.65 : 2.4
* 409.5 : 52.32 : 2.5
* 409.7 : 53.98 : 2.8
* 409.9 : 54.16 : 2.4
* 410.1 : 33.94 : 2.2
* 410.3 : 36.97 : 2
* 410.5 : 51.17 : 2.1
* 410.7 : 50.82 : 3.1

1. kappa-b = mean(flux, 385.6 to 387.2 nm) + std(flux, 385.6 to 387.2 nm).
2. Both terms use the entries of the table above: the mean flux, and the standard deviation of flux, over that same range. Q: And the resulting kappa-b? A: 53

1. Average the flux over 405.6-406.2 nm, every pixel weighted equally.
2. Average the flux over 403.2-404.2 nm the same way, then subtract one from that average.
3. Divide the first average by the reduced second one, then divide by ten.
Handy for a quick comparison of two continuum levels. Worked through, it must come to 0.100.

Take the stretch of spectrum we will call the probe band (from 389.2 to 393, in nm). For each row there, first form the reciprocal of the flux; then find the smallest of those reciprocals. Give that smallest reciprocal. 0.0200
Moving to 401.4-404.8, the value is 0.0174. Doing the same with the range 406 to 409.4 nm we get 0.0155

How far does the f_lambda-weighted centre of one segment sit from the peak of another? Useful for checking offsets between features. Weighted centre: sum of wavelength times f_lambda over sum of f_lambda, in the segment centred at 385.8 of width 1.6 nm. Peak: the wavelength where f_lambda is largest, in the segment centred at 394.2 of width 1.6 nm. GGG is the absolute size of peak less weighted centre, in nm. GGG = 8.72 nm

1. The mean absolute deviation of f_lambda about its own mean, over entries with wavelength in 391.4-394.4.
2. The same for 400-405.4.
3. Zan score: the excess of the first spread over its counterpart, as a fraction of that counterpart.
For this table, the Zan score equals 4.6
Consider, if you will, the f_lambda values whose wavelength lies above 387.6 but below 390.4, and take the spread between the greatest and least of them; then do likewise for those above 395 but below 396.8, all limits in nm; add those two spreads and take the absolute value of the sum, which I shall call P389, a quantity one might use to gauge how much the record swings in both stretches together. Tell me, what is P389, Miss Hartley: 68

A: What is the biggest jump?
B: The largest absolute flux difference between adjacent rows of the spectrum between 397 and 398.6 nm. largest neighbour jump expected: 11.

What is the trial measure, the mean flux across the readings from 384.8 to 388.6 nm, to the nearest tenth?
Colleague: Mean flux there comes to 49.0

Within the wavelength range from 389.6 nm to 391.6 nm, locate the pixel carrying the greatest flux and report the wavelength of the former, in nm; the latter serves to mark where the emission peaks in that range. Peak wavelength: 391.3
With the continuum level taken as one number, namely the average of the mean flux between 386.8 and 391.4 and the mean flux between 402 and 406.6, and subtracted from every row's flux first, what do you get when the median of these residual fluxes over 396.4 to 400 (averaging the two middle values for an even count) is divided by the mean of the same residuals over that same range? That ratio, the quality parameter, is 0.1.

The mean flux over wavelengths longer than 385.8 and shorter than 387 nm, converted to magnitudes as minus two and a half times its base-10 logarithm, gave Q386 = -4.22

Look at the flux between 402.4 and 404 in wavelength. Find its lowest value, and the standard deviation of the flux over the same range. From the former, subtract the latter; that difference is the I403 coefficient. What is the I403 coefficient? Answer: 43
